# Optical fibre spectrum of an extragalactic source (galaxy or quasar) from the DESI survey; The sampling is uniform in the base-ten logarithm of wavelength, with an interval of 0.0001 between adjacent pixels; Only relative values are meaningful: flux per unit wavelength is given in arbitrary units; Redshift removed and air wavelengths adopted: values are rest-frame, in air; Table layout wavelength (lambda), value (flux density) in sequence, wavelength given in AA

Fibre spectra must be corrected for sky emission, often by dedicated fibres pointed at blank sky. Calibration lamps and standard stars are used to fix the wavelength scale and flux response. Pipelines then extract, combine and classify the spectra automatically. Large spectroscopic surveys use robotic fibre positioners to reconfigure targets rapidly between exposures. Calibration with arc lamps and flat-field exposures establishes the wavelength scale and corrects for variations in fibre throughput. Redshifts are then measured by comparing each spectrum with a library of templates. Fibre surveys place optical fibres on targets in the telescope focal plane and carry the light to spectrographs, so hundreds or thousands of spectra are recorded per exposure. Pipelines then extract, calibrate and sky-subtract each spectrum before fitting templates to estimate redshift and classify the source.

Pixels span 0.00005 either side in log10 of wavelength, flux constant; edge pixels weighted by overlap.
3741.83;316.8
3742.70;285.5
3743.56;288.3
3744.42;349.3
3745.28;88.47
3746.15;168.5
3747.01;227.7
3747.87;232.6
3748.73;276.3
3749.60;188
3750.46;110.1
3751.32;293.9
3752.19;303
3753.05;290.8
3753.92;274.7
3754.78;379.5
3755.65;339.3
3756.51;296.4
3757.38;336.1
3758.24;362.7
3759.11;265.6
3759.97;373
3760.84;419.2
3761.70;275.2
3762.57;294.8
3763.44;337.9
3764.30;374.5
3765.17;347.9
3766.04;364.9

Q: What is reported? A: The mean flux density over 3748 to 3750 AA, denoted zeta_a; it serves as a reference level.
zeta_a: 232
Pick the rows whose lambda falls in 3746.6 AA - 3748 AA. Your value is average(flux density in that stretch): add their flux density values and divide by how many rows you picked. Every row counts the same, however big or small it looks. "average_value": 230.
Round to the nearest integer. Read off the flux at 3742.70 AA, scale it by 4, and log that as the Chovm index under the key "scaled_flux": 1142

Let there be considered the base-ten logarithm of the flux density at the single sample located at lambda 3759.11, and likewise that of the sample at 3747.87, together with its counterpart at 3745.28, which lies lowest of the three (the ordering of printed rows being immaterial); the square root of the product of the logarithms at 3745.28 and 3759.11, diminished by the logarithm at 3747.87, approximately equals -0.19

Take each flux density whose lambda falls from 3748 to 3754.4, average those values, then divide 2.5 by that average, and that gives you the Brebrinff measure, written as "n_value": 0.0101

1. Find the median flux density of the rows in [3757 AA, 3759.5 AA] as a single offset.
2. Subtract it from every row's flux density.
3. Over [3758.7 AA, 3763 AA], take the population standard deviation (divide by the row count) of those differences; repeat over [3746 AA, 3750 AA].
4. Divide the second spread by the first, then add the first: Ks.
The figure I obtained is 61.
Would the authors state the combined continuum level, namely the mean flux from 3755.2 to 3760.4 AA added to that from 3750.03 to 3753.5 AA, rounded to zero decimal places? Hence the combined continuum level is 578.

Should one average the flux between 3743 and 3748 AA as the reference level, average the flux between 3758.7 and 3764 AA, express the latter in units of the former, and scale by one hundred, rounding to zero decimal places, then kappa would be 145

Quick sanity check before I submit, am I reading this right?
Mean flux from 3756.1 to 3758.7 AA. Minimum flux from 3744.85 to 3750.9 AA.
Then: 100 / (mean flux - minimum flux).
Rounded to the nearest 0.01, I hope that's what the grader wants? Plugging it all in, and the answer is 0.41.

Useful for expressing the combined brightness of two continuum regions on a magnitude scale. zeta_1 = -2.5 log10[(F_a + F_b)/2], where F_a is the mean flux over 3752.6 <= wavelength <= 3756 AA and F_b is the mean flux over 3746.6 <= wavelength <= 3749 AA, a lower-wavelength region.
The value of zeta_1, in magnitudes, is -6.13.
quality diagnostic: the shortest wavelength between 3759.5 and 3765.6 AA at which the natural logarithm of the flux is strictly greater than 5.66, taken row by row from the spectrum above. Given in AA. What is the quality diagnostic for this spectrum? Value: 3759.97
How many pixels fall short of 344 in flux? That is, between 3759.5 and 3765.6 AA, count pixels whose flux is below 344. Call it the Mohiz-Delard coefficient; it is 3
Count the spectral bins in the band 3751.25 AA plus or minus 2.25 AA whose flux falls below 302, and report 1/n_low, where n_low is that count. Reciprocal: 0.250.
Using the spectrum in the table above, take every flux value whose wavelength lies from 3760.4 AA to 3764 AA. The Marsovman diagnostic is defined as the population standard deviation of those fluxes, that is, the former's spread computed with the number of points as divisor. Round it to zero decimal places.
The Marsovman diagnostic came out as 55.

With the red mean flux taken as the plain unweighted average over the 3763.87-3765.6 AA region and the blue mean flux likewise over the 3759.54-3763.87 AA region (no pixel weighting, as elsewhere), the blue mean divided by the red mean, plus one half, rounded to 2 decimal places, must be 1.44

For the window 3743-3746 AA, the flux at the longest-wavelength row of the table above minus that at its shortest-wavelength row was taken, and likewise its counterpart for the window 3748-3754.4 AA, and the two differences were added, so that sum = -201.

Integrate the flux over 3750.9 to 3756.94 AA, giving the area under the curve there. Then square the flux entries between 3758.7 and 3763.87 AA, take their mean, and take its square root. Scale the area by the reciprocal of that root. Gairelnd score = 5.7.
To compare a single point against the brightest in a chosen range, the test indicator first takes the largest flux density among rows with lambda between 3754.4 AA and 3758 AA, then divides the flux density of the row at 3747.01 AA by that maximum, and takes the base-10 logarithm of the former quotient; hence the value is -0.22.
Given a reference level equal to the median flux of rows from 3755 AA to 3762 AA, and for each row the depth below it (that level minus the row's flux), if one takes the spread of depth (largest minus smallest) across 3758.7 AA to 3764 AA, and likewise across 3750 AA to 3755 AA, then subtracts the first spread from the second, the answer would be 116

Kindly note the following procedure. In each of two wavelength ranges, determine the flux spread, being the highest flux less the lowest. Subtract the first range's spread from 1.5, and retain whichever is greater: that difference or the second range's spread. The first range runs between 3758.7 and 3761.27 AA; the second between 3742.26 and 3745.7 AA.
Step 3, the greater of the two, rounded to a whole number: 261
